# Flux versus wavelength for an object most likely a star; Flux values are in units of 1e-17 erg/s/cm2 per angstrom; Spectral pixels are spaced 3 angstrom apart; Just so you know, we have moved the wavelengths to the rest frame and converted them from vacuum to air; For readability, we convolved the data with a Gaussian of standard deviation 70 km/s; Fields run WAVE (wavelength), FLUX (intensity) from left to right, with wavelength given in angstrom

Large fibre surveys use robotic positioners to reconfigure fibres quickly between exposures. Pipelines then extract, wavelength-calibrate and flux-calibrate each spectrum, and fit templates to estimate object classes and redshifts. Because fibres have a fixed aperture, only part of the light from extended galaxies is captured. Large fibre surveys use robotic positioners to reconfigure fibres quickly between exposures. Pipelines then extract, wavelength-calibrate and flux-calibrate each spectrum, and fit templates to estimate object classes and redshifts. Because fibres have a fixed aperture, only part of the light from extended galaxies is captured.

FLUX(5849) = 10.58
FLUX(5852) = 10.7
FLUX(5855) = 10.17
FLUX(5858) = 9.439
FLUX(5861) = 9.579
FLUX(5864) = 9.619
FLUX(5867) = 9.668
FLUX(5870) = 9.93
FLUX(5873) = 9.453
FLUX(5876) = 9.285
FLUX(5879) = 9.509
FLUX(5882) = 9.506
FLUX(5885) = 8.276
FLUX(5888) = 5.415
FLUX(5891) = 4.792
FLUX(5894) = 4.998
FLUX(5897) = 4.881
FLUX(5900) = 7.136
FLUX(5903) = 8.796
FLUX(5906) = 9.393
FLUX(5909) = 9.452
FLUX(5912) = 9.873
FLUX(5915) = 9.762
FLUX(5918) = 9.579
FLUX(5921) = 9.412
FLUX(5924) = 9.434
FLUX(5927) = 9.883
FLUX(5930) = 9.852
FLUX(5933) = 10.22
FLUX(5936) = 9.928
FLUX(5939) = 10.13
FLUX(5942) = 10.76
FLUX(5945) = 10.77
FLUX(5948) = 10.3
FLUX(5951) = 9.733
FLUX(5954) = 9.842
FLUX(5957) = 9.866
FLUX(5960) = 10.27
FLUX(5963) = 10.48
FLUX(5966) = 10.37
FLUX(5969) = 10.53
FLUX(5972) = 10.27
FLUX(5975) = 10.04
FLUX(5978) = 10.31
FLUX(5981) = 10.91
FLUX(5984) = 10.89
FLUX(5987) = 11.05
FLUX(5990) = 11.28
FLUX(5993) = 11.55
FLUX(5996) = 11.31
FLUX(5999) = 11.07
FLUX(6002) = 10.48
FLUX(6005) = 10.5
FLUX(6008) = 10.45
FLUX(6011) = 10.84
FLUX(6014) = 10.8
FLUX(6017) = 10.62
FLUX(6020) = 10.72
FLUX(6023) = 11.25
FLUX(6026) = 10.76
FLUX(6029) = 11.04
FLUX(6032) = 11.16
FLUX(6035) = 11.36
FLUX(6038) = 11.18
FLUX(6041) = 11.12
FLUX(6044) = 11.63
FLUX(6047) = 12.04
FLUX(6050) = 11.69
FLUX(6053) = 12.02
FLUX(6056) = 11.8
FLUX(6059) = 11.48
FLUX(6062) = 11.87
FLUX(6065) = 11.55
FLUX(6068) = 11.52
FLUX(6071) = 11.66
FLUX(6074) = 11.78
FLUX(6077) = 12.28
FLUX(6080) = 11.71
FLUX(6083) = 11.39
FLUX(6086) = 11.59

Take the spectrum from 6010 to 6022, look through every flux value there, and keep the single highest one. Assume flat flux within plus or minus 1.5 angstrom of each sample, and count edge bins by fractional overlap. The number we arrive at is 10.84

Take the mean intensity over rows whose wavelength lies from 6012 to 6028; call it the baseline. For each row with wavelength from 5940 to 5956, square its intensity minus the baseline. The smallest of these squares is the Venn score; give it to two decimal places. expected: 0.00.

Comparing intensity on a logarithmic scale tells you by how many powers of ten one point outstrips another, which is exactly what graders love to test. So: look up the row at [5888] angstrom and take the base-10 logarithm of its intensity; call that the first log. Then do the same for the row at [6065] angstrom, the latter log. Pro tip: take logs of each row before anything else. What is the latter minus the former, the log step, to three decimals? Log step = 0.329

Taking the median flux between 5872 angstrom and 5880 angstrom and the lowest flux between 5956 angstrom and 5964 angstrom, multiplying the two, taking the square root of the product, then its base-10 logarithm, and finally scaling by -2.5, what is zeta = -2.46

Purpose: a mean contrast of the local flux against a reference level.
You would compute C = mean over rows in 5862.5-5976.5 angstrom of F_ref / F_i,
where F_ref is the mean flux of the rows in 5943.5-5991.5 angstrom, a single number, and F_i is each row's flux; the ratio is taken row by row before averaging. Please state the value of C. 1.18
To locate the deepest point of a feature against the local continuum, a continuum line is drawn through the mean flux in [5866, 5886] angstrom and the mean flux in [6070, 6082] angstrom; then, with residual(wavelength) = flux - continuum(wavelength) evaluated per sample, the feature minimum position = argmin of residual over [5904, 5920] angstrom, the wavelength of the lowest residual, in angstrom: 5906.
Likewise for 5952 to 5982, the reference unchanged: 5975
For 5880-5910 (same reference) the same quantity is 5891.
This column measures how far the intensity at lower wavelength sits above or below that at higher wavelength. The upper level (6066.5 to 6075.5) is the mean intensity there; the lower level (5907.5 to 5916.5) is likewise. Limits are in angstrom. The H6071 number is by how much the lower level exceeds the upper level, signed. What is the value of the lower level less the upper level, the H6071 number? -2.0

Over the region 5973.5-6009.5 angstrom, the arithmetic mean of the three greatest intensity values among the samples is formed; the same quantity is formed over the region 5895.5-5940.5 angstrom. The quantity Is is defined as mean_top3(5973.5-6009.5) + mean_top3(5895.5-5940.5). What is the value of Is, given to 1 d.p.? 21.5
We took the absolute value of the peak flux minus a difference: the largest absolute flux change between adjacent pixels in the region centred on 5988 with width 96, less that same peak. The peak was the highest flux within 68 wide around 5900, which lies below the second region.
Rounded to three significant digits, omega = 19.8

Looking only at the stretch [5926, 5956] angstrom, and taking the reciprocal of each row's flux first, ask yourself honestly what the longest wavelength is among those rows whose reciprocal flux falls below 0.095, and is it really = 5945 angstrom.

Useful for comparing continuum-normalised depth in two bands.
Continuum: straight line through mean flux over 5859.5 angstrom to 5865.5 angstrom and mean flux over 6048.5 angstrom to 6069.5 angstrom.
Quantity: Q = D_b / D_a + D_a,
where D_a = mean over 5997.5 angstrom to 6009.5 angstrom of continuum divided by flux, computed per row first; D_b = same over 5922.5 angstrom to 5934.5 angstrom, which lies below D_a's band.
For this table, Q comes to 2.05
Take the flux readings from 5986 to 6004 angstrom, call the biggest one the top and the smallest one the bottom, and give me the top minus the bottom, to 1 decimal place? 1.1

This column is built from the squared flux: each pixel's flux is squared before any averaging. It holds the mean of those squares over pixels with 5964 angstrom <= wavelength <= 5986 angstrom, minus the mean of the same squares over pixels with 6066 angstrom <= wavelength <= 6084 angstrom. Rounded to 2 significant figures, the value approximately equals -28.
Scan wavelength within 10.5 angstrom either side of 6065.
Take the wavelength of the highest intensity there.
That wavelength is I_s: 6062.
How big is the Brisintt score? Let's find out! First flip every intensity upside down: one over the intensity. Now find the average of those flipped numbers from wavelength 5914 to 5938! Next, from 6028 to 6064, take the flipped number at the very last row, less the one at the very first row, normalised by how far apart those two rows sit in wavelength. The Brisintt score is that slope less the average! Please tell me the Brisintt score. -0.103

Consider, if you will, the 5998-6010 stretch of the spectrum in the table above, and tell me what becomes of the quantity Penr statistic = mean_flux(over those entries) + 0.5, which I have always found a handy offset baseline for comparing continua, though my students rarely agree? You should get 11.1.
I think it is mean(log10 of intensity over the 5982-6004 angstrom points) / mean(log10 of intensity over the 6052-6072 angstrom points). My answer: 0.98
